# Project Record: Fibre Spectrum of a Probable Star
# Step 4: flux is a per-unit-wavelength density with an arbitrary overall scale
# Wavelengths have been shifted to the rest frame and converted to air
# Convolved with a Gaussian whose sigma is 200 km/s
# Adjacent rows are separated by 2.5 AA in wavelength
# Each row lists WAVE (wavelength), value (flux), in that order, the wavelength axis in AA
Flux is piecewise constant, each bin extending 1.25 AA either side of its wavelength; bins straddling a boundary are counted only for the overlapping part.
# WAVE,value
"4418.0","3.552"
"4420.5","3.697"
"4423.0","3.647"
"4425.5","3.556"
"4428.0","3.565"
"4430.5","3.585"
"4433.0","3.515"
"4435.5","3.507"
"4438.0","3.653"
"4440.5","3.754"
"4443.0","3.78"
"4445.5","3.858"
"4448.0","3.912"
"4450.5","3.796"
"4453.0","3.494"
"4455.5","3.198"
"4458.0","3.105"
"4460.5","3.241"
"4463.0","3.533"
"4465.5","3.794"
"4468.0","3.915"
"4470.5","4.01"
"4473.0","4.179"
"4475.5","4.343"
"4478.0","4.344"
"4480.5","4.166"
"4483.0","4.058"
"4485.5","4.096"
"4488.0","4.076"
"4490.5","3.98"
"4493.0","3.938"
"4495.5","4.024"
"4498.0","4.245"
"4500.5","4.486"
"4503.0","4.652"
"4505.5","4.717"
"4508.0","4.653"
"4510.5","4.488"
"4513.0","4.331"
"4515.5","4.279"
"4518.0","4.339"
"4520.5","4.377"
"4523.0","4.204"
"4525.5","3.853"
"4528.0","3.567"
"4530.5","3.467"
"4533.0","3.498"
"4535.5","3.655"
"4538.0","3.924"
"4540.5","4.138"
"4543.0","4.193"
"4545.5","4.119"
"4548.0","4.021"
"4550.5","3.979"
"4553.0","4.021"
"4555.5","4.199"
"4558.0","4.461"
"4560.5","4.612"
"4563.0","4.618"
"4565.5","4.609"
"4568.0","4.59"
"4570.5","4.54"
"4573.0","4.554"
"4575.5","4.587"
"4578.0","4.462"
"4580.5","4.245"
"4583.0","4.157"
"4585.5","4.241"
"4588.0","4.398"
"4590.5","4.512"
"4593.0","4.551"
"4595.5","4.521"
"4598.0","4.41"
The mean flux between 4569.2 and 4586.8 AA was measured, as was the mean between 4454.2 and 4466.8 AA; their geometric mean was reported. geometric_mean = 3.9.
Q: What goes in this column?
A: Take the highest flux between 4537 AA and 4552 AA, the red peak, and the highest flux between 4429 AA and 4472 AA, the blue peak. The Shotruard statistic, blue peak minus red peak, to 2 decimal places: -0.18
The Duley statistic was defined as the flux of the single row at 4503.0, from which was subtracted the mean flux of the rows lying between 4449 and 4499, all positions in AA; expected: 0.8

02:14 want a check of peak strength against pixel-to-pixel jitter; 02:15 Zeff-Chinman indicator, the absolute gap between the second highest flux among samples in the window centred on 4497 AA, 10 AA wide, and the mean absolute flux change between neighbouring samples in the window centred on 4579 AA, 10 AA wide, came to 4.1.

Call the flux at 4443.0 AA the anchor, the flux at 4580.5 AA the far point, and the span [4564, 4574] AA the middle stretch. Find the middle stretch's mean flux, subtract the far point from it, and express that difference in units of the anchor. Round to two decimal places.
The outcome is 0.09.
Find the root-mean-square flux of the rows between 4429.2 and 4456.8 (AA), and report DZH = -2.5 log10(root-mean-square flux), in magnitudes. -1.40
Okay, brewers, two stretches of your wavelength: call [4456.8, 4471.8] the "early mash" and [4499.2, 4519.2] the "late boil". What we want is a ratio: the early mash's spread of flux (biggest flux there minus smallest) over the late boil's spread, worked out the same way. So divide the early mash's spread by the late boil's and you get 2.1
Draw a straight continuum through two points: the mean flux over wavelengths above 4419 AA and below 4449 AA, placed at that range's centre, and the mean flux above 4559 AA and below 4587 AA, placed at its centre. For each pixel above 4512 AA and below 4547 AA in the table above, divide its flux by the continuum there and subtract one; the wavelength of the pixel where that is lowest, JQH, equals 4530.5 AA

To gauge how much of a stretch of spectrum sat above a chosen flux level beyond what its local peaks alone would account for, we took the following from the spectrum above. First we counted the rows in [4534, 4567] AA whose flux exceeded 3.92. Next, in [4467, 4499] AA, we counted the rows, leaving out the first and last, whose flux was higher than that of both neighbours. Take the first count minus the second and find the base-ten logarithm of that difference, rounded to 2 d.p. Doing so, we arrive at 1.00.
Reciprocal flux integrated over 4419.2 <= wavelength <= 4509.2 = 23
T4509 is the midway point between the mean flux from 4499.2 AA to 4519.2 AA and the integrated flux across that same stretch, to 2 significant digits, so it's 47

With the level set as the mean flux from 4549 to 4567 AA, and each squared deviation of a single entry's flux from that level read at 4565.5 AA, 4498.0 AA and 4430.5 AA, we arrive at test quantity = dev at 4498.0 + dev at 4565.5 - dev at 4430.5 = -0.52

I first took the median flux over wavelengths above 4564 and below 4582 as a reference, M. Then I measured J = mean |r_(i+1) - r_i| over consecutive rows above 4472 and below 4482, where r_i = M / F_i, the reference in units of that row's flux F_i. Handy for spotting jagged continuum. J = 0.029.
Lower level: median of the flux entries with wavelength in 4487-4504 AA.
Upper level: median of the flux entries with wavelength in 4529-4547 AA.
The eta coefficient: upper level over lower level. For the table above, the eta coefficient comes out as 0.96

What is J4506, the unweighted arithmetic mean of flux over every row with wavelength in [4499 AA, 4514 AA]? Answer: 4.6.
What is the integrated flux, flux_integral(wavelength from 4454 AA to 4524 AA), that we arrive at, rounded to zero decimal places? 287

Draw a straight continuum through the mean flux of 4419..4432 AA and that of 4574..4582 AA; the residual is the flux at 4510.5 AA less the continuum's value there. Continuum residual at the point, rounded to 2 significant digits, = 0.42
